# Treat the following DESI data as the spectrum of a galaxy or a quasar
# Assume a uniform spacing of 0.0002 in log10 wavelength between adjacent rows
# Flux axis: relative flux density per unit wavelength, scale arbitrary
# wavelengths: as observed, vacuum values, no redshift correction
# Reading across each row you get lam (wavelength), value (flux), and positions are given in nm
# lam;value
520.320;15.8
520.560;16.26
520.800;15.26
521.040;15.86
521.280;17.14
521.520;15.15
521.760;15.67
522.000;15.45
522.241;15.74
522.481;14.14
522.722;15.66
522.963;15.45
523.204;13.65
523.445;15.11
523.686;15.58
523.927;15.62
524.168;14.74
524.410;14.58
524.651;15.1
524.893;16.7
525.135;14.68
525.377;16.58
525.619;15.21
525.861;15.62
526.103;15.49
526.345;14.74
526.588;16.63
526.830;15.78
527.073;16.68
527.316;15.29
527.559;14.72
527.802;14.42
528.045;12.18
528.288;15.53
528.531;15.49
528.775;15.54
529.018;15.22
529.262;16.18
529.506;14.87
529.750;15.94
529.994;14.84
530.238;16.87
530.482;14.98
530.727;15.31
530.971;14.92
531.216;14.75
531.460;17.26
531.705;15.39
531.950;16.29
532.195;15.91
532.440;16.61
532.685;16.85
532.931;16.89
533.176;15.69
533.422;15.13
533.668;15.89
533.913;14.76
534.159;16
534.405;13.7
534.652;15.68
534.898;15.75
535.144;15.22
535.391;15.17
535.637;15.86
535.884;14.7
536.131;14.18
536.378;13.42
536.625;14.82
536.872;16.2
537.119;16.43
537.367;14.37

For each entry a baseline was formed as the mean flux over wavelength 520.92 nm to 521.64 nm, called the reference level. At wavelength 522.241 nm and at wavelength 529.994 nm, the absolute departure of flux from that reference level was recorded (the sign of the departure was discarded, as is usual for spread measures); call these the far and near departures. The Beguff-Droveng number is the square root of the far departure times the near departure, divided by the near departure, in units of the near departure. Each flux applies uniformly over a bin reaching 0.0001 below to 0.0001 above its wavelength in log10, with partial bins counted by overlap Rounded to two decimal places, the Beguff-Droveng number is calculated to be 0.51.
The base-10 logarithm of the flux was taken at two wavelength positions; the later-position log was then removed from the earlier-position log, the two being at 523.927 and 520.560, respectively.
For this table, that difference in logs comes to 0.0174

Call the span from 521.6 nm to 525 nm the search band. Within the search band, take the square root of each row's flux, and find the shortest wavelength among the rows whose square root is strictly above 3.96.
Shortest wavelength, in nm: 522.241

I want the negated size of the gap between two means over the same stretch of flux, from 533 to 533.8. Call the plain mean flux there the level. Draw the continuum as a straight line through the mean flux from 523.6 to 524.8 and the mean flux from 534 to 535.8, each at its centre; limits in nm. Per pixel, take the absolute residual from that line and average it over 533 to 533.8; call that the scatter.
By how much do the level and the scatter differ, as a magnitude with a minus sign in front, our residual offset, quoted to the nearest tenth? -15.2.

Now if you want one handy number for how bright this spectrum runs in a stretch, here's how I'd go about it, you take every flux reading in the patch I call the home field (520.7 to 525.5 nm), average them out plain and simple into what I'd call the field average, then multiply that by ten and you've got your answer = 153.9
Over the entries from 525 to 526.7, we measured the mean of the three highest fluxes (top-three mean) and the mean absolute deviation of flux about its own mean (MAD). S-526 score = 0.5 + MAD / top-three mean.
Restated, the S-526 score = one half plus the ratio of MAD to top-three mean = 0.538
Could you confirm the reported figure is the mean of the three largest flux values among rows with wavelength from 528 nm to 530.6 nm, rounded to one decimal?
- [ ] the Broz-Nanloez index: 16.3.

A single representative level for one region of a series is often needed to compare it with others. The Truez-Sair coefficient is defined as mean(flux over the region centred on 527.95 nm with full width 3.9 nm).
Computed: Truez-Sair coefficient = 15.3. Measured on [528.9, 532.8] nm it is 15.8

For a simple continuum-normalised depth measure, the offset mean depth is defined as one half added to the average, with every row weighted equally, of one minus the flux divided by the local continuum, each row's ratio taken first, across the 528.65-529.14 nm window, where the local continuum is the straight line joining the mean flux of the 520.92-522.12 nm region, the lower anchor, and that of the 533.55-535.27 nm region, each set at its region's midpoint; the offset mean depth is 0.51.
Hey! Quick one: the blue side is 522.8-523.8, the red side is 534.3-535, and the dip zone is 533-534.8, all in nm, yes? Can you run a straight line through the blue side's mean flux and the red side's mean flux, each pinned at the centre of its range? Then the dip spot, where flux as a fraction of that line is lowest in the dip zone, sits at 534.405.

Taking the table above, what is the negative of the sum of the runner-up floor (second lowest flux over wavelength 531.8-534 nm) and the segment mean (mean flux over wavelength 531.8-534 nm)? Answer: -31.1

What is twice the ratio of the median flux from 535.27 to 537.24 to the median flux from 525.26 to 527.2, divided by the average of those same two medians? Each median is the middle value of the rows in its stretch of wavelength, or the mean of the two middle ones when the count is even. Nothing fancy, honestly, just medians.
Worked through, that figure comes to 0.124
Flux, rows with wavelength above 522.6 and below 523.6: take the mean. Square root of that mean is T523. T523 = 3.87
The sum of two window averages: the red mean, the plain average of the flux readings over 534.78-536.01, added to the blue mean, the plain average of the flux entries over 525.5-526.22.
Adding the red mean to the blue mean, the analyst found 30.8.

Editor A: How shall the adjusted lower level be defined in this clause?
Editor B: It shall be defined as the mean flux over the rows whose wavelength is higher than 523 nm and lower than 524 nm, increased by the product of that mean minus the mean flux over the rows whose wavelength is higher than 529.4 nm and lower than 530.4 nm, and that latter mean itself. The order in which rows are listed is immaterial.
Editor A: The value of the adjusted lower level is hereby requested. 5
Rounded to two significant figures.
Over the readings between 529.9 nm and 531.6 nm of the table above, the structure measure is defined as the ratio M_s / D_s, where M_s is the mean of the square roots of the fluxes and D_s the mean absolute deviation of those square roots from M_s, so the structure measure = 37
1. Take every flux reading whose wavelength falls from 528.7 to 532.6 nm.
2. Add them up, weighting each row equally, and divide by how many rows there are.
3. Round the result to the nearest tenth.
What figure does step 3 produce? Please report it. 15.7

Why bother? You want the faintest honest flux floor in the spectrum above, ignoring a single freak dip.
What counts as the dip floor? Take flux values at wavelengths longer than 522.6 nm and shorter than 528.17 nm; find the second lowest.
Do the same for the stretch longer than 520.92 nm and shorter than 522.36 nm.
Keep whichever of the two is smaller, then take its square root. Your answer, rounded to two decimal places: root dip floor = 3.69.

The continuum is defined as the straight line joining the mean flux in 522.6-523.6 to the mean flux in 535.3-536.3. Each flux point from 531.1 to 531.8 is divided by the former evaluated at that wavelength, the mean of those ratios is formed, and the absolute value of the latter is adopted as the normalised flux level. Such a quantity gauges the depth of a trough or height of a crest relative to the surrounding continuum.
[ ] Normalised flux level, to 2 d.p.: 1.06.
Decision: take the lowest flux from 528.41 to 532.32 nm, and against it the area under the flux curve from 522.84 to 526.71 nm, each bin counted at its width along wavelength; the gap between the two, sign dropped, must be 44.6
